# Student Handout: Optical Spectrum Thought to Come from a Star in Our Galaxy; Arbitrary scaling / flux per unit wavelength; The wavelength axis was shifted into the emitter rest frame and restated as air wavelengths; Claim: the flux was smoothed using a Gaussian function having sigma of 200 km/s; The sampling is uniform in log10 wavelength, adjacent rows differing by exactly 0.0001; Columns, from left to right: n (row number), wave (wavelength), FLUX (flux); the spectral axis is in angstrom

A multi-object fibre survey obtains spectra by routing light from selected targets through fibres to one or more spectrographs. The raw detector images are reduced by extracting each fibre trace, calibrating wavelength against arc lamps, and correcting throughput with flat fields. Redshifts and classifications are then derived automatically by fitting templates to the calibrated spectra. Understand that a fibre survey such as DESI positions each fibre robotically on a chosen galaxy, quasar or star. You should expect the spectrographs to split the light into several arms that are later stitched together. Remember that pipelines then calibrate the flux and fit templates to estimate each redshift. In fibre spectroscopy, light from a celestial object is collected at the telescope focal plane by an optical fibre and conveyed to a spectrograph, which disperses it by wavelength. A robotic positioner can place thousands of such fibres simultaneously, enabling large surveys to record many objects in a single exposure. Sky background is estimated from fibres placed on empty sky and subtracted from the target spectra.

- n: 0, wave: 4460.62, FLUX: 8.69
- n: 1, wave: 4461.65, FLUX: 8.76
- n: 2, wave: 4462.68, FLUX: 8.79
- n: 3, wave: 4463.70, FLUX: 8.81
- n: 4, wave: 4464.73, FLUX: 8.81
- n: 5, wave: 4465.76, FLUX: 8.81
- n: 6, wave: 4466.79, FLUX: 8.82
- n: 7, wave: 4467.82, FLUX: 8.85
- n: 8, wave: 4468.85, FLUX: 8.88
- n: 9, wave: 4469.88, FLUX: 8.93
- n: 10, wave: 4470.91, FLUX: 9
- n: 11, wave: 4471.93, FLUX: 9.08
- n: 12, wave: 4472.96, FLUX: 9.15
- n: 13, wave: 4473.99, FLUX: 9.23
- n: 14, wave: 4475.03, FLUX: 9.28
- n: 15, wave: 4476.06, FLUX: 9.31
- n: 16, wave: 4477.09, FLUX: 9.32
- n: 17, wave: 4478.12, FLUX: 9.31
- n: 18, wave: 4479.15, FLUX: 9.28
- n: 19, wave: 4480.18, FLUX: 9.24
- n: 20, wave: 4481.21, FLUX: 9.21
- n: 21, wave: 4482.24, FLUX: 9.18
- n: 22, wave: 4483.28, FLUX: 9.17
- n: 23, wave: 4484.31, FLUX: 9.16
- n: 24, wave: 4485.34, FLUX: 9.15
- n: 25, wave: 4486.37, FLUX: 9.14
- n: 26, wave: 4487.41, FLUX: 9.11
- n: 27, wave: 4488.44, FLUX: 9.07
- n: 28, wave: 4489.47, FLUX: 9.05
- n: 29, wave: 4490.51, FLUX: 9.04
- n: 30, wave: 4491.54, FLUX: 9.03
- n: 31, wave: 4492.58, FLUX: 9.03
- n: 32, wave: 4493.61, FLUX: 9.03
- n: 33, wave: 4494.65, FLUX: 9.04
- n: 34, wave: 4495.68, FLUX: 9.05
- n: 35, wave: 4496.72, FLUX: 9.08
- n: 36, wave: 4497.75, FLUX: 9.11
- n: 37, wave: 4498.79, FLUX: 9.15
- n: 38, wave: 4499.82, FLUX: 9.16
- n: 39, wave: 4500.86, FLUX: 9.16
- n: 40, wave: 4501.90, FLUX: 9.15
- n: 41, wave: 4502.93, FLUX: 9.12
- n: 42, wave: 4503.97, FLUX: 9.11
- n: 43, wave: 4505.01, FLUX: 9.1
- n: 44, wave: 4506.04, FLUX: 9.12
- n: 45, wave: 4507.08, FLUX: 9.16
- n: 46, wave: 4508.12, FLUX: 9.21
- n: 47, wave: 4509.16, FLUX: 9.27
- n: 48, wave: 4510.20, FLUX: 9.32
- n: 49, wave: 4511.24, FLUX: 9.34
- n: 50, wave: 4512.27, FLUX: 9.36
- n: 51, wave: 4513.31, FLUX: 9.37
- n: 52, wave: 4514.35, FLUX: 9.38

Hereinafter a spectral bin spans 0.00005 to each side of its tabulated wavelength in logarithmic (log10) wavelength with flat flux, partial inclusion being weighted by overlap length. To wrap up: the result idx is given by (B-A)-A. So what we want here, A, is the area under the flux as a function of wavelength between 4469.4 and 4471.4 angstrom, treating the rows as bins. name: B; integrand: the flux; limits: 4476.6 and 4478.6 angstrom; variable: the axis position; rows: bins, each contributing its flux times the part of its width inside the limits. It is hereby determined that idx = -17.2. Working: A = 17.92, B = 18.6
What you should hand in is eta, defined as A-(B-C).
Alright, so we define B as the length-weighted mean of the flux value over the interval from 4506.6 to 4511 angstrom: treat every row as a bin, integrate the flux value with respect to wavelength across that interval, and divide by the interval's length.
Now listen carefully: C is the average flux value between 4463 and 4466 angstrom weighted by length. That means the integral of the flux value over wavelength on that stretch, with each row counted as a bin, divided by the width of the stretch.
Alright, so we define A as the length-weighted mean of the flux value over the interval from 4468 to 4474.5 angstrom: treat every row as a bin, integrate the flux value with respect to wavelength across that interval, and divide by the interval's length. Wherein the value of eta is 8.63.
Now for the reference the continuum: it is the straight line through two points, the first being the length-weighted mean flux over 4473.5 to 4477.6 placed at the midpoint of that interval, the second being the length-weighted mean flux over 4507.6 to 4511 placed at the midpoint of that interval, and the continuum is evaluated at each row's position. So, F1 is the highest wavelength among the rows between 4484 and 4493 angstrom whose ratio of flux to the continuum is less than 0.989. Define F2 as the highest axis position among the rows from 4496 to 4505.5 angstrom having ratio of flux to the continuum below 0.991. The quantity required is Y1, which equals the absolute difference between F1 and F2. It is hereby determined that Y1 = 12.4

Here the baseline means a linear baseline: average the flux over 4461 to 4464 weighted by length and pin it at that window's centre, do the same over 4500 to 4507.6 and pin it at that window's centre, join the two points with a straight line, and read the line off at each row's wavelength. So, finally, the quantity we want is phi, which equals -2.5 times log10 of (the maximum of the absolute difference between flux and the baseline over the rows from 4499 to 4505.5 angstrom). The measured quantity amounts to 3.0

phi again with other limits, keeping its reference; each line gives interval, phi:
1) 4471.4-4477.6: 1.0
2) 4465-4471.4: 2.1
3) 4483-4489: 1.7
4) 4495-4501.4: 3.0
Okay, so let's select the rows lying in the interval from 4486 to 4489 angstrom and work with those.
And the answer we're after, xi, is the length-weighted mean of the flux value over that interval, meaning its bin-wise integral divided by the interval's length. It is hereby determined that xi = 9.10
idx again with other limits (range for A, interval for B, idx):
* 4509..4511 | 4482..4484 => -18.9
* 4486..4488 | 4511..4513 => -17.6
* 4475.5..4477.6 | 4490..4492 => -21.0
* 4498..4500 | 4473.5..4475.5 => -18.2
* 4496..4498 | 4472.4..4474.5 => -17.1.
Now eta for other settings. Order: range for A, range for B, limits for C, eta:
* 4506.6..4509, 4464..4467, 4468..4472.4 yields 9.36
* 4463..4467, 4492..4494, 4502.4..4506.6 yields 8.92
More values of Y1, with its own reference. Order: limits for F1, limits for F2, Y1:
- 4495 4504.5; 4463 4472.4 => 32.0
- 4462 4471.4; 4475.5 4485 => 13.4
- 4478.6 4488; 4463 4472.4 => 15.5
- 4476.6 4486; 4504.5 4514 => 21.7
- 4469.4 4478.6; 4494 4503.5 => 30.0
